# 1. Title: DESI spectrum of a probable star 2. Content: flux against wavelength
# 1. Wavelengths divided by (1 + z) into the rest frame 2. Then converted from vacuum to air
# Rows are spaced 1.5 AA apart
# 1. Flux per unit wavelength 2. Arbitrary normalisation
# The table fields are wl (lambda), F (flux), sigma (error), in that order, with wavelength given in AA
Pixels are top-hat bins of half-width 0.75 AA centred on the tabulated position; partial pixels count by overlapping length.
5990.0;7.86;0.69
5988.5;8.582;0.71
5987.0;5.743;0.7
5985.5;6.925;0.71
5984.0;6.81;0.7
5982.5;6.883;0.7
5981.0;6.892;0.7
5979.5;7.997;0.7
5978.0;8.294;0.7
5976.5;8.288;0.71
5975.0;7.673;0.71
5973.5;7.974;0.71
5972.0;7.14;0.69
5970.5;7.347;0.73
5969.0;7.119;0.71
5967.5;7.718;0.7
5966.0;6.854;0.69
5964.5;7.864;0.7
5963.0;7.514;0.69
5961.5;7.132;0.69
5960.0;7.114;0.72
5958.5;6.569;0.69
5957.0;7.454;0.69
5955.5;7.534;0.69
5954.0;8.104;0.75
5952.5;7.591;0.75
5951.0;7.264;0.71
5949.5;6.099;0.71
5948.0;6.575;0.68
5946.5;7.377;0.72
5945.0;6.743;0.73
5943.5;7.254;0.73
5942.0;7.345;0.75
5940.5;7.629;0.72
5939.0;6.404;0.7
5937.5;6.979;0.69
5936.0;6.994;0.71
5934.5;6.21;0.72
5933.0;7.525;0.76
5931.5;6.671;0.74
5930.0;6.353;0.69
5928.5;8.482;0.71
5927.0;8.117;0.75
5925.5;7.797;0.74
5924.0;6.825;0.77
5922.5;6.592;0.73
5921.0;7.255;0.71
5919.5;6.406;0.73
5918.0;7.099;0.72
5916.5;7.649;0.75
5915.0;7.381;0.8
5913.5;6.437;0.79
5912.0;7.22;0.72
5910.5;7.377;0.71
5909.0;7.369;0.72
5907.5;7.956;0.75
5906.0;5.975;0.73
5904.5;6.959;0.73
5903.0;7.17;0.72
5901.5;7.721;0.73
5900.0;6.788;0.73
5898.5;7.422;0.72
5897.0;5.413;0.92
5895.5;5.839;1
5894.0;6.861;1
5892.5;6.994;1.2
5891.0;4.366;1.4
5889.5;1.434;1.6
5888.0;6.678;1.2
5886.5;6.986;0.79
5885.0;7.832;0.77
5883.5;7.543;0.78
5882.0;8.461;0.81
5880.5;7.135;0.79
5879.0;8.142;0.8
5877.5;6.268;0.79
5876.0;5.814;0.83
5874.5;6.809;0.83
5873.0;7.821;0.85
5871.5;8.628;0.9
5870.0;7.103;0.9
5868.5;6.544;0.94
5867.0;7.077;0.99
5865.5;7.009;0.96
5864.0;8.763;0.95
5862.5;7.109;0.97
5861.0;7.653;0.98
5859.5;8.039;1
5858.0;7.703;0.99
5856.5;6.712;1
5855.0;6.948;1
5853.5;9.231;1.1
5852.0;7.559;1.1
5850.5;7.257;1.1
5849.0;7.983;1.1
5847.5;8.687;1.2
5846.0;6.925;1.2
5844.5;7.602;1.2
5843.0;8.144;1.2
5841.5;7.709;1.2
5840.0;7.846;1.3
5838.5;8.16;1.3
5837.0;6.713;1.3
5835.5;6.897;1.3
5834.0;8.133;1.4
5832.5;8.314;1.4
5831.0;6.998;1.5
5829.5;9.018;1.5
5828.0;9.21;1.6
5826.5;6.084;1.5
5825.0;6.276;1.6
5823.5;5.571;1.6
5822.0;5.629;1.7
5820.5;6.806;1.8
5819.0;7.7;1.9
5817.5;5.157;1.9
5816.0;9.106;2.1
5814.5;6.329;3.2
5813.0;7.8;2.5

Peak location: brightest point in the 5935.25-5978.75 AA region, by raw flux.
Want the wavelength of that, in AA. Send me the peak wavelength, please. 5978.0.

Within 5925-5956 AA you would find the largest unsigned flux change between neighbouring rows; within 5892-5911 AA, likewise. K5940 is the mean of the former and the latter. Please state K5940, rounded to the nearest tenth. 2.1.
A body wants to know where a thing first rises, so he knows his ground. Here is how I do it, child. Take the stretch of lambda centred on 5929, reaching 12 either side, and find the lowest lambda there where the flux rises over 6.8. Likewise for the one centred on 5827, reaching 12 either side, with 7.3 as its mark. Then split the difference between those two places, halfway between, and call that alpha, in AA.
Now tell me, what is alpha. 5867.0 AA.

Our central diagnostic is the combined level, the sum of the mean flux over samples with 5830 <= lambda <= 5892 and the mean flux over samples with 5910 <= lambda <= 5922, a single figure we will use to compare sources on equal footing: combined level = 14.4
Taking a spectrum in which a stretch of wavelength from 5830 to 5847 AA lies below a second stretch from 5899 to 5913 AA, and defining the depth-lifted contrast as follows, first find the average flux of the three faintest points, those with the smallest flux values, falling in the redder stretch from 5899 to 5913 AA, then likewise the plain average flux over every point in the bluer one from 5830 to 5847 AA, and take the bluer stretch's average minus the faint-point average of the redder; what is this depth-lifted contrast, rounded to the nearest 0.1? 1.0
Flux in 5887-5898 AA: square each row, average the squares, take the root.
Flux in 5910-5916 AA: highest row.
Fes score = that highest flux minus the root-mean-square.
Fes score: 1.7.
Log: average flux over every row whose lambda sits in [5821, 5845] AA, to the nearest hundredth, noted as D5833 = 7.39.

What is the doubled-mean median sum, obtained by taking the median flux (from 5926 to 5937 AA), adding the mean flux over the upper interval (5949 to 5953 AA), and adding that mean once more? 21.0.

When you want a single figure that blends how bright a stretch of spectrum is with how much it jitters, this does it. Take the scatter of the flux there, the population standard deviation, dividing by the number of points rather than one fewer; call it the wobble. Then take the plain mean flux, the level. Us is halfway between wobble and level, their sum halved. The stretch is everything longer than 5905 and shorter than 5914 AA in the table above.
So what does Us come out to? 3.86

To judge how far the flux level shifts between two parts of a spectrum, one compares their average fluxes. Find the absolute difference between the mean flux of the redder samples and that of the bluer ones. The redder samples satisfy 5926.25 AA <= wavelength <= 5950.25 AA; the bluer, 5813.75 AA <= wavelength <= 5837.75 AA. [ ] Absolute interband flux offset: 0.1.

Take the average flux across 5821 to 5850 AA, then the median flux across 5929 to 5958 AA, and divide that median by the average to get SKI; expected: 0.97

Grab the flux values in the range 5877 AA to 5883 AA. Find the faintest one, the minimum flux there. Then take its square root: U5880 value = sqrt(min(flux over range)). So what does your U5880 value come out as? 2.50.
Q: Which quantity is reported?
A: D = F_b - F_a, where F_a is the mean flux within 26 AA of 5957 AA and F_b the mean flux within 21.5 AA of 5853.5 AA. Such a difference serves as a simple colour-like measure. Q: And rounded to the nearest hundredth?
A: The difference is 0.36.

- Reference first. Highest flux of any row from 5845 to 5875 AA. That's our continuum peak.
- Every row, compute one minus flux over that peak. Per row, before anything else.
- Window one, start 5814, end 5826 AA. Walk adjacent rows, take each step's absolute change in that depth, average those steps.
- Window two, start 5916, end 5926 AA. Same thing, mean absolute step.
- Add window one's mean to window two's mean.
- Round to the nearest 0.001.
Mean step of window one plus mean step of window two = 0.259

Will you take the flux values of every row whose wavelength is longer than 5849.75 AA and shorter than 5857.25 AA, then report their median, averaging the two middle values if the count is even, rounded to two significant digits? 7.3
